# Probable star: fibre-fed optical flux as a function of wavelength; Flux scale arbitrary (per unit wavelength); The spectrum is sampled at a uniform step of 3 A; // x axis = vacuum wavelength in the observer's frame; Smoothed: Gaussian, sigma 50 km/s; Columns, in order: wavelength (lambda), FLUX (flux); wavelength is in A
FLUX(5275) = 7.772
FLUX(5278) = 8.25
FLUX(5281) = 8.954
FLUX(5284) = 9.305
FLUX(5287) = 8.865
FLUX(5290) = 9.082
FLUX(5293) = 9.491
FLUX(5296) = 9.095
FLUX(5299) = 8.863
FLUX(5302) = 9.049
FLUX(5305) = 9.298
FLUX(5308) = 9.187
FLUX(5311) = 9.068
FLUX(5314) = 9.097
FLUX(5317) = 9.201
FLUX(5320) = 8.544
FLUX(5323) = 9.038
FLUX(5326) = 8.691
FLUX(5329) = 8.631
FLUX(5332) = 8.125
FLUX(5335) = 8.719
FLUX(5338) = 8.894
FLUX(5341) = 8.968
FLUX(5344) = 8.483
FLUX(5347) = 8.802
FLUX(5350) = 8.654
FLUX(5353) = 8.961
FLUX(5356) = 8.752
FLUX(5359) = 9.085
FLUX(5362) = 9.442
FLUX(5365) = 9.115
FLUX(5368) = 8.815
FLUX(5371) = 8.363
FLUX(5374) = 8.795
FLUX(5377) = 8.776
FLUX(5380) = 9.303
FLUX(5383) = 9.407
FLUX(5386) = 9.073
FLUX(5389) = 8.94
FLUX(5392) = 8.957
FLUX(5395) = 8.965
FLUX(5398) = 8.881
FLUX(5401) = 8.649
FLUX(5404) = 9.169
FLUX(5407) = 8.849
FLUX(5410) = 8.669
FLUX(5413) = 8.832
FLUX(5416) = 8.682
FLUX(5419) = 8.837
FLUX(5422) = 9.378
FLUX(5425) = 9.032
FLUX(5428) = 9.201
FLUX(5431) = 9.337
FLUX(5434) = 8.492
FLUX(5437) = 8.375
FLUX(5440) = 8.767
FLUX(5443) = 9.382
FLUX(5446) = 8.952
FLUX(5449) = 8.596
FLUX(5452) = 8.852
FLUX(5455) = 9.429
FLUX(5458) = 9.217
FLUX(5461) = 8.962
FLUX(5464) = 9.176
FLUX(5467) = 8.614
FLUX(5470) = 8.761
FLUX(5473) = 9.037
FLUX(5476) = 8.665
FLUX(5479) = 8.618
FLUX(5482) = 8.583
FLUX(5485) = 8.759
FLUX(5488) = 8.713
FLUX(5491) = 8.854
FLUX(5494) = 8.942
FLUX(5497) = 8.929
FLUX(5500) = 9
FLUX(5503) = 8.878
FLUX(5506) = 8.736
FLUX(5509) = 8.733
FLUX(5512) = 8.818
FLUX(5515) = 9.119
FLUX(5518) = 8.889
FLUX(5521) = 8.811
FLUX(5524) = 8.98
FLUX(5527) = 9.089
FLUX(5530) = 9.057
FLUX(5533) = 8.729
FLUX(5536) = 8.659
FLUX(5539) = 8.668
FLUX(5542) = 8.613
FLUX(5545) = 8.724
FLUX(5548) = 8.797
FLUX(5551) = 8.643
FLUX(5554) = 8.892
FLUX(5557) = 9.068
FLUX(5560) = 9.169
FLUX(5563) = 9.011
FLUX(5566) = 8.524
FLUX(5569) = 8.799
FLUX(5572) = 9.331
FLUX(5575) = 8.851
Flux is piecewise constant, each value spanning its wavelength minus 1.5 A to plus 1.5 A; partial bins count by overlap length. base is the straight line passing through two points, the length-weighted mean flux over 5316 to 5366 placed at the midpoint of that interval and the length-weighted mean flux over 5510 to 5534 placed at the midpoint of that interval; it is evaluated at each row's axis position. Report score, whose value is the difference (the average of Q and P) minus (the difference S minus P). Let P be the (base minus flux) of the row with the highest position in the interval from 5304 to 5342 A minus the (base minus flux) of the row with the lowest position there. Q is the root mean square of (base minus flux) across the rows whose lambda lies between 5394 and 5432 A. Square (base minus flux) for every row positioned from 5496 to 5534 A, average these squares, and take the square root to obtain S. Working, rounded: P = 0.4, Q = 0.25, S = 0.13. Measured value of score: 0.5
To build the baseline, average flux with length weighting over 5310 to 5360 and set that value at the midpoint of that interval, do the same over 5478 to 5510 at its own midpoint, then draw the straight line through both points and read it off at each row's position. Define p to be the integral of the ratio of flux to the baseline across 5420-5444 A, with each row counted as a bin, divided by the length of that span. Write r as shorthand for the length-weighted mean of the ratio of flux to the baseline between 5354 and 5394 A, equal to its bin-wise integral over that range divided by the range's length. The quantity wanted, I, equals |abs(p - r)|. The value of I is 0.000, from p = 1.02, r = 1.02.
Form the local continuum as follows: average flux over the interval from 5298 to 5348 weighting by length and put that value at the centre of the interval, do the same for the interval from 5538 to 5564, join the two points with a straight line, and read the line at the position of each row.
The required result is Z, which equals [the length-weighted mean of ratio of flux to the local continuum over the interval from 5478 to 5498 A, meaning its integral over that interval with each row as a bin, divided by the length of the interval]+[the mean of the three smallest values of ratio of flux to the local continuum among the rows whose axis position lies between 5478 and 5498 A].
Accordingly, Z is 1.97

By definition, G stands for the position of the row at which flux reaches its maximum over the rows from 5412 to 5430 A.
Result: 5422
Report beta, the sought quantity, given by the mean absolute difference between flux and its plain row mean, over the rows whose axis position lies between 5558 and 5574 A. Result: 0.24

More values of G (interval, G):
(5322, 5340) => 5323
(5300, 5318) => 5305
